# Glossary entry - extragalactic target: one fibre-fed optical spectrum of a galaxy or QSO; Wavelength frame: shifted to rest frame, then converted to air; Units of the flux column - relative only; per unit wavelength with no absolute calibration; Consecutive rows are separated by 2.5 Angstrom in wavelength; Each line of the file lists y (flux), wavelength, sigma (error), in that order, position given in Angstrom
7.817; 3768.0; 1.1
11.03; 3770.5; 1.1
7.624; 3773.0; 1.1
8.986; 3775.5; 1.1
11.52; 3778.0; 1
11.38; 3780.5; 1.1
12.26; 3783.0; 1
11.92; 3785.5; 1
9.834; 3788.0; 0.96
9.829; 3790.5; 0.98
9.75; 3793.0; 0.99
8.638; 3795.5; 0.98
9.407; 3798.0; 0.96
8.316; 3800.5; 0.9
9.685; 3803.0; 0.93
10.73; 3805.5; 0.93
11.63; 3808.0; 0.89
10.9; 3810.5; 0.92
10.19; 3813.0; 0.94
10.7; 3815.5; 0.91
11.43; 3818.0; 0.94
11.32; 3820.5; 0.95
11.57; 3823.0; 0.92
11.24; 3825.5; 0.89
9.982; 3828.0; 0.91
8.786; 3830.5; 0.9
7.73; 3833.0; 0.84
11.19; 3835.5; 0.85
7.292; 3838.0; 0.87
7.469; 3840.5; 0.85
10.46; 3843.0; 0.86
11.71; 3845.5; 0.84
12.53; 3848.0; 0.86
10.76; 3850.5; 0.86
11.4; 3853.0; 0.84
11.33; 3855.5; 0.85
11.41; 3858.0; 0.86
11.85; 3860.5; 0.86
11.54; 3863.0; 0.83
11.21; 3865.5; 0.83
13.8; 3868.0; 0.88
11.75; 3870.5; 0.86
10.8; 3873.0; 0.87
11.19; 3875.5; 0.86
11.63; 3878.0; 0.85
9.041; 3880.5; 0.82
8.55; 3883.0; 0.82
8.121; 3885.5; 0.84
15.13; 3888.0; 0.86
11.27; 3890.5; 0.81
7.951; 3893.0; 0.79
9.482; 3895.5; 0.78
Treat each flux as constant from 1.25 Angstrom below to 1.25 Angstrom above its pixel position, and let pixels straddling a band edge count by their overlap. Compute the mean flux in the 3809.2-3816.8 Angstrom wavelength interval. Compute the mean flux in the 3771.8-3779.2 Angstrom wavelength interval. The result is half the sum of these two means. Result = 10.0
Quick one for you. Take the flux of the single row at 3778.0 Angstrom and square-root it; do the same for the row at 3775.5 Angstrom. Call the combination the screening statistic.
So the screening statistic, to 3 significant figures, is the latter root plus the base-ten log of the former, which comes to 3.53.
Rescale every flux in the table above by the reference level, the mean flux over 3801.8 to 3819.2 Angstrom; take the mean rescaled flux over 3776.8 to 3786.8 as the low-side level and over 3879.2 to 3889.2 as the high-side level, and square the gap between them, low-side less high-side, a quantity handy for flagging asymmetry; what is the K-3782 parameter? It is 0.021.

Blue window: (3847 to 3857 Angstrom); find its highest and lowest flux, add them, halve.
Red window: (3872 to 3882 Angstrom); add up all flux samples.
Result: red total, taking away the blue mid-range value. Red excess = 31.0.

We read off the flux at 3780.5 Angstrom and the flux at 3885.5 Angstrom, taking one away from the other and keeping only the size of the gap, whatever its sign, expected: 3.3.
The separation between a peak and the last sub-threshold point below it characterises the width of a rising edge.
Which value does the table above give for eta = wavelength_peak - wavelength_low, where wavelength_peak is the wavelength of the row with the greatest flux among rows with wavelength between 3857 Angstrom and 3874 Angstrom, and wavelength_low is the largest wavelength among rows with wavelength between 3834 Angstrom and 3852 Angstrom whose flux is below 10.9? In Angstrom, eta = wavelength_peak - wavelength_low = 17.5 Angstrom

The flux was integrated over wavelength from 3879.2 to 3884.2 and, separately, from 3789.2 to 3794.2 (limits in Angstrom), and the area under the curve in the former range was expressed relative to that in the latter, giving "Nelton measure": 0.90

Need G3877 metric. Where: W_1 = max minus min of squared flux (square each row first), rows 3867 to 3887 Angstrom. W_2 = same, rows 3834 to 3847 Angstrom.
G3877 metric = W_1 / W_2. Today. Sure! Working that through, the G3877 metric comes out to 1.48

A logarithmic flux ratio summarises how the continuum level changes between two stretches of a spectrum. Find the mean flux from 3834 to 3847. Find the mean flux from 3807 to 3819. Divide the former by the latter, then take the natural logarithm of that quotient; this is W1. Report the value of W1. -0.13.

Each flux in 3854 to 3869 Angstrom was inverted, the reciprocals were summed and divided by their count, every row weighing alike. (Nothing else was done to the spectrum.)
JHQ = 0.085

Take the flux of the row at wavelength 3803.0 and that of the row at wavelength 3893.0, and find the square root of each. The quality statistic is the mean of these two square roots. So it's 3.0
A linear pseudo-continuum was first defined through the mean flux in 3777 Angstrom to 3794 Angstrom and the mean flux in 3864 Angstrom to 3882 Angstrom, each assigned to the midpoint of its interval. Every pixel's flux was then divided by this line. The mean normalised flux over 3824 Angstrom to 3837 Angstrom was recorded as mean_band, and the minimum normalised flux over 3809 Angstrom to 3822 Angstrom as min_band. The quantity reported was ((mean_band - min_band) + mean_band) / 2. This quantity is 0.42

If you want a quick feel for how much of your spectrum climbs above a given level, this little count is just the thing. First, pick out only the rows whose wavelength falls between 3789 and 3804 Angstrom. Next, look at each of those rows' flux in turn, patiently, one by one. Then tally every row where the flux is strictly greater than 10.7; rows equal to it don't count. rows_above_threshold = 0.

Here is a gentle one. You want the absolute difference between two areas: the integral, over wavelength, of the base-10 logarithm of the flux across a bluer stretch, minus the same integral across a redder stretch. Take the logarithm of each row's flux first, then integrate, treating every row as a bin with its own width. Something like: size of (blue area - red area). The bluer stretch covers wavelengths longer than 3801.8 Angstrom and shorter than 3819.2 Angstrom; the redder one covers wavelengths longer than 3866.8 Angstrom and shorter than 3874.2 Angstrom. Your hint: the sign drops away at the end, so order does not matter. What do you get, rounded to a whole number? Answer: 10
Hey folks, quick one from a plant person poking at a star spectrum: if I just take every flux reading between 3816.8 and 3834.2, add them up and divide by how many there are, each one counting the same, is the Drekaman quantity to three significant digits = 10.3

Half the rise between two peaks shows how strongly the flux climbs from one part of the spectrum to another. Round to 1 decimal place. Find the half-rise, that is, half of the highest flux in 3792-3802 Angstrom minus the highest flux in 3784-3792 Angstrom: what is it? -1.1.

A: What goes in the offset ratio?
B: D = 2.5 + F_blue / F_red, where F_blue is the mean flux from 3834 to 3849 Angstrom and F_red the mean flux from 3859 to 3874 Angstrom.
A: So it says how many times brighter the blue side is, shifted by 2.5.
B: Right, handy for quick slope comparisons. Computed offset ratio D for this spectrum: 3.35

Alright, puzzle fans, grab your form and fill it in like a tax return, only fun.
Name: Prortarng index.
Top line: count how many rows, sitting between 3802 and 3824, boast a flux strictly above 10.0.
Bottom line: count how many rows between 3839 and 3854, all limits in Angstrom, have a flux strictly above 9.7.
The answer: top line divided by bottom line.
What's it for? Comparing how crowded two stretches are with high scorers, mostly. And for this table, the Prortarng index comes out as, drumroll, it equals 1.6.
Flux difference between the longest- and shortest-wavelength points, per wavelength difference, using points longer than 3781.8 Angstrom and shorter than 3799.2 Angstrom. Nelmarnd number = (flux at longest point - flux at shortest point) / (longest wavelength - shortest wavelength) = -0.19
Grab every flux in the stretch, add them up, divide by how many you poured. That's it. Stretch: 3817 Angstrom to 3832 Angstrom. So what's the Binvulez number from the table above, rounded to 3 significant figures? 10.7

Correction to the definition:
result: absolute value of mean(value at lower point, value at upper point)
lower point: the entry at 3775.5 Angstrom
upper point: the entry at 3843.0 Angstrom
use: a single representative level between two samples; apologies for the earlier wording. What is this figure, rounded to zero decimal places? 10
